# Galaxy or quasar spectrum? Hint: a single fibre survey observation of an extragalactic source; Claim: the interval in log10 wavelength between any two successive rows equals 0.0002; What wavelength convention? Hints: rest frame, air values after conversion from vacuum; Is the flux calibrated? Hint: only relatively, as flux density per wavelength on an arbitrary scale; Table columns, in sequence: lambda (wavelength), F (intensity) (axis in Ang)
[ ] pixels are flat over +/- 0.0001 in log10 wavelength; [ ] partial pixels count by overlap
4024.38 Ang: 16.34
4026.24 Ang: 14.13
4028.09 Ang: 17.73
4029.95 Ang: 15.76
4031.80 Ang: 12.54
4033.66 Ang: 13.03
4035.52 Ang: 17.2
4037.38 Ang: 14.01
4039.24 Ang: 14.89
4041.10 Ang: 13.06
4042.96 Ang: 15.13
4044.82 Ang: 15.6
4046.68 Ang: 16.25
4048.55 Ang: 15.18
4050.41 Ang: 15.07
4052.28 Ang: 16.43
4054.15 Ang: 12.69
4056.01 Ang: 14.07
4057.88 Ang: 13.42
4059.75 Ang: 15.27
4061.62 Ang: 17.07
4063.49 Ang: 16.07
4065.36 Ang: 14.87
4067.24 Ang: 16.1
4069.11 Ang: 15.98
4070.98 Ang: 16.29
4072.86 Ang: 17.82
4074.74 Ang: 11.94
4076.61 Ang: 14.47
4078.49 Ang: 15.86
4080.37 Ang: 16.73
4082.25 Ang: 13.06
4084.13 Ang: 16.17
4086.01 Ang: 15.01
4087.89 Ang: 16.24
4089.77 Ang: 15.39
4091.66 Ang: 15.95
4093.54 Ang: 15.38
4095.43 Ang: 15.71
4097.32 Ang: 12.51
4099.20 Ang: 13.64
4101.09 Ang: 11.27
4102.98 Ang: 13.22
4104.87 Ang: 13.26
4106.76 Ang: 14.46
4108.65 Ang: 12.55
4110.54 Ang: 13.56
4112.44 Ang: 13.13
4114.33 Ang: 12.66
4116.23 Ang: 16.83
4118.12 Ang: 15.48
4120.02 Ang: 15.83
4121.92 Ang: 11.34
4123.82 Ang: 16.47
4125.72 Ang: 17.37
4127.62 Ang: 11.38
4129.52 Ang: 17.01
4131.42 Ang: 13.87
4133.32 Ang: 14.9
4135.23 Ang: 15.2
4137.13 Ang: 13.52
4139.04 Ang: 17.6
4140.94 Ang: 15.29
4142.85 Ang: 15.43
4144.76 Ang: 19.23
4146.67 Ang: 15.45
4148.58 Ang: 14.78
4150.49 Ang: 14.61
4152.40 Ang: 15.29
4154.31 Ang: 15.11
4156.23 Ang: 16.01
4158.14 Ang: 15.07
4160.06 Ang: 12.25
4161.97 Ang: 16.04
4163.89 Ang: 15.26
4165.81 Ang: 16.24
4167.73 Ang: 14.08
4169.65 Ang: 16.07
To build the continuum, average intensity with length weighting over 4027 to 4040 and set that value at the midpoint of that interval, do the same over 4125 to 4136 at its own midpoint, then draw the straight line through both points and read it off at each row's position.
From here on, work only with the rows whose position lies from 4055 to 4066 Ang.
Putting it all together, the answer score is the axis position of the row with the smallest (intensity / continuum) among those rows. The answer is 4057.88 Ang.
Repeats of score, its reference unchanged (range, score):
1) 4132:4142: 4137.13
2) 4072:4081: 4074.74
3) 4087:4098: 4097.32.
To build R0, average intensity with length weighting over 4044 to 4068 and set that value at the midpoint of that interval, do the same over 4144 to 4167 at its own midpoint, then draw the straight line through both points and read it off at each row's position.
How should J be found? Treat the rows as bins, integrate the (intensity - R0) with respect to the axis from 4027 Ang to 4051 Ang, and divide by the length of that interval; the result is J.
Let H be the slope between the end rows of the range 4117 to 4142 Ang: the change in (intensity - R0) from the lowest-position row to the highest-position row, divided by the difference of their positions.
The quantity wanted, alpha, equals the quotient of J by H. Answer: 17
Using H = -0.01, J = -0.2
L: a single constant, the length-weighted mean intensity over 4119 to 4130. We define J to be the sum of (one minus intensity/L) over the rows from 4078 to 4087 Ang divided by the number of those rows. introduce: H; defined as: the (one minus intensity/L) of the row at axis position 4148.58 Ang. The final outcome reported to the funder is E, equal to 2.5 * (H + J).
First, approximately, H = 0.00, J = -0.04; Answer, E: -0.09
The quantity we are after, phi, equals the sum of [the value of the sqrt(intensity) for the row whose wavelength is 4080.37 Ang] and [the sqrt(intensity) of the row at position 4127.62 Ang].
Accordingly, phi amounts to 7.46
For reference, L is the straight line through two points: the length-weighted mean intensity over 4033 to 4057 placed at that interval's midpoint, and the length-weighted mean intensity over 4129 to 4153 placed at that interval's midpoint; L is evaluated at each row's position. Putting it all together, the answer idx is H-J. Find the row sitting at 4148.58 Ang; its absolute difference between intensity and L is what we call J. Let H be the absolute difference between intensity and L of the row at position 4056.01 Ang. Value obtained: 0.0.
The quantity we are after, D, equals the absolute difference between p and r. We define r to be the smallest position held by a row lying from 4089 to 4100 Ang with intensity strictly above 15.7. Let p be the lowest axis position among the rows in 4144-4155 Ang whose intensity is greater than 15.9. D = 53.1 Ang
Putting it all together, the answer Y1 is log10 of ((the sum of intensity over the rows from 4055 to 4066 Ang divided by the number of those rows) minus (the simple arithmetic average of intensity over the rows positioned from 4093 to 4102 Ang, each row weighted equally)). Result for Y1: 0.2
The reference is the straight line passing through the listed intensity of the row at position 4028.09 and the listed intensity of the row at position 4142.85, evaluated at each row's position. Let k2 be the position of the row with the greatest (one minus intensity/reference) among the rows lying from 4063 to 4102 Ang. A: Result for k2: 4101.09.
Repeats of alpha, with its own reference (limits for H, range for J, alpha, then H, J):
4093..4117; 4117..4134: -8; 0.06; -0.5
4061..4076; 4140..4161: 0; -0.39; -0.1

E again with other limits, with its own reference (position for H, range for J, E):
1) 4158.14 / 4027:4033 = -0.14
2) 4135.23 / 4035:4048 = -0.13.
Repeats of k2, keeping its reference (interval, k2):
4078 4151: 4101.09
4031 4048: 4031.80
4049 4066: 4054.15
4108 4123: 4121.92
